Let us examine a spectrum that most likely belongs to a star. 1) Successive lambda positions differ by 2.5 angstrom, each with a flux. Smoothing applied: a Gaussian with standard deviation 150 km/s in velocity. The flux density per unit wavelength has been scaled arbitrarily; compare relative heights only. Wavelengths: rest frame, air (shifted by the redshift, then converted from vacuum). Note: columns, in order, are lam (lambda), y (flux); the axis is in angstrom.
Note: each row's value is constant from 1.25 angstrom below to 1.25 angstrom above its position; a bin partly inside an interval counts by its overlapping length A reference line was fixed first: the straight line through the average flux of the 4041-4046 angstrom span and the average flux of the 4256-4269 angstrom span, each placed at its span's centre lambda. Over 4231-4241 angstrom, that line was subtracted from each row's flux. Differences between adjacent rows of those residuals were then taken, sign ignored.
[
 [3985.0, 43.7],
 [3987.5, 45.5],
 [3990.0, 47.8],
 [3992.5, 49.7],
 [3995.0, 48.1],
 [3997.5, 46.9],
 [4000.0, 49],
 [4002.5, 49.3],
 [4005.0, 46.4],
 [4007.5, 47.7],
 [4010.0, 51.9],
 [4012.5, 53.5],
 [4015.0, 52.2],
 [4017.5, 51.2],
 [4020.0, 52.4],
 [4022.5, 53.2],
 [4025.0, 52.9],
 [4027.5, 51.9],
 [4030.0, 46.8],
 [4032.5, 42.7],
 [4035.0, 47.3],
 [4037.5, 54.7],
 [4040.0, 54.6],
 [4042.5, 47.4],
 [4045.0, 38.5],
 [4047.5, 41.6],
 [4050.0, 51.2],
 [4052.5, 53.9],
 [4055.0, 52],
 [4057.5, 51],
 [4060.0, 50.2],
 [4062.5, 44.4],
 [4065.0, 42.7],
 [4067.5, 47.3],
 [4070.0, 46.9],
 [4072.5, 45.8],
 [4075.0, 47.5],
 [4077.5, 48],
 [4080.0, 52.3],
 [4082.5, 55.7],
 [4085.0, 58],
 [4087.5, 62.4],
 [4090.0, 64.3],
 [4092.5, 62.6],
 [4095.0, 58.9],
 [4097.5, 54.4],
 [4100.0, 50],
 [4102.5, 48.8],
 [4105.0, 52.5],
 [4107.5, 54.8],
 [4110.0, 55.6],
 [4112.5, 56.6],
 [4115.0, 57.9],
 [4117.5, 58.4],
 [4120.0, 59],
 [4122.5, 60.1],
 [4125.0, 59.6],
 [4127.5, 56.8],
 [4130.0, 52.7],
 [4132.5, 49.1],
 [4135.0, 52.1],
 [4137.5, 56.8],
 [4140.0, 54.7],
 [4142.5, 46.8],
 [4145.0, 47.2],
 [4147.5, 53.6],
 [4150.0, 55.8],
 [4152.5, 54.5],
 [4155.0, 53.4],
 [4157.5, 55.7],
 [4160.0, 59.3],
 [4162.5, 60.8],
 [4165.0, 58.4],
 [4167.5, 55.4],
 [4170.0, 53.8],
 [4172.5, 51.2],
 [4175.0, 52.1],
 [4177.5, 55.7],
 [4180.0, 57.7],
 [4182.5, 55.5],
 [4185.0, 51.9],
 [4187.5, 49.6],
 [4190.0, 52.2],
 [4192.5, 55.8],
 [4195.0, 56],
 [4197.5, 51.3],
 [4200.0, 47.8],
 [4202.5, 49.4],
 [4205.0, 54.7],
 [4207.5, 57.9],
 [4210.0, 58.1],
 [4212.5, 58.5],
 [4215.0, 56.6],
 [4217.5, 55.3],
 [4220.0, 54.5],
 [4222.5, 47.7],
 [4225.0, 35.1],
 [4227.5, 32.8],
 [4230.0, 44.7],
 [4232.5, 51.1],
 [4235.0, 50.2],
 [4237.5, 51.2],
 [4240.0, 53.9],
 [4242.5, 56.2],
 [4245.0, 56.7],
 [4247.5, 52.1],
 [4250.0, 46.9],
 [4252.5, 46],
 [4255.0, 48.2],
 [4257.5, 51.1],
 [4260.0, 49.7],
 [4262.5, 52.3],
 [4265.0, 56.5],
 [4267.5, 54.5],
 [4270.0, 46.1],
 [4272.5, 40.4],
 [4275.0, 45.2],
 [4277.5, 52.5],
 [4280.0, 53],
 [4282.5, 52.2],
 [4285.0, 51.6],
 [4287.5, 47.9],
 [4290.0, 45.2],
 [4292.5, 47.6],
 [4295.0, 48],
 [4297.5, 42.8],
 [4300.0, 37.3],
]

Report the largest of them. 2.6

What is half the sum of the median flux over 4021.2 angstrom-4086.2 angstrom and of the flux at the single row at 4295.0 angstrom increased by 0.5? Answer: 48.8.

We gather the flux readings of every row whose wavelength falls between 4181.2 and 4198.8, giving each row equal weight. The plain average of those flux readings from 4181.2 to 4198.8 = 53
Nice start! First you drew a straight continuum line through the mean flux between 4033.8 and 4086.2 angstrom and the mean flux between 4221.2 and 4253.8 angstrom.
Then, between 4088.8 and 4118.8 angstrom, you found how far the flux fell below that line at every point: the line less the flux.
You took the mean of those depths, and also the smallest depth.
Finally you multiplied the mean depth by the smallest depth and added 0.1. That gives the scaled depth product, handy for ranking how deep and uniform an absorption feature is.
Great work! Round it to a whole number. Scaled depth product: 114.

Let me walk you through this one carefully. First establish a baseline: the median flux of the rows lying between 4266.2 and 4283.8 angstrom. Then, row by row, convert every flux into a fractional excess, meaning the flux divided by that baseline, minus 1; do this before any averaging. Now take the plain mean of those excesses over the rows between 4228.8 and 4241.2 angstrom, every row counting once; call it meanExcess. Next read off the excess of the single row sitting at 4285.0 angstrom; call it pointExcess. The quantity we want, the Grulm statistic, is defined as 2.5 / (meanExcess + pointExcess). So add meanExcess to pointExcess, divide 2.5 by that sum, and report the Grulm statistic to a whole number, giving -51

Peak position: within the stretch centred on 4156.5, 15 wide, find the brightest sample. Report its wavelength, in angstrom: 4162.5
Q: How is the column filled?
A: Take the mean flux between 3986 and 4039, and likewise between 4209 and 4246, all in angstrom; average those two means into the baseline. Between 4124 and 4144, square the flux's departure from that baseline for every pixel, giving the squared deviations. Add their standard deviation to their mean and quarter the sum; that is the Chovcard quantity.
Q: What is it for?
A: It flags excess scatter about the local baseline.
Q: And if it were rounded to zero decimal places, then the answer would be 14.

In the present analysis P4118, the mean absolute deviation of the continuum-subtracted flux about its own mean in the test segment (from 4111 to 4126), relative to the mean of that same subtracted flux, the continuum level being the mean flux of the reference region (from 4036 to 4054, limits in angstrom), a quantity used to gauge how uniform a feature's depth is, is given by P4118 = 0.1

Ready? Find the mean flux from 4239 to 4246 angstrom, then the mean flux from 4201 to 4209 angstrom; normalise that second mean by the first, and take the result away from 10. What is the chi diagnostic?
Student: 9.03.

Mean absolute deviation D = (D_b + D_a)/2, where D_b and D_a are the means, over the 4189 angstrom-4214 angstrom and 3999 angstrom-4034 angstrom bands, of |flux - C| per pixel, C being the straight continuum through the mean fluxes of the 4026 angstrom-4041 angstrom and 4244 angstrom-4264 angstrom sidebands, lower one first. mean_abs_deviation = 3.7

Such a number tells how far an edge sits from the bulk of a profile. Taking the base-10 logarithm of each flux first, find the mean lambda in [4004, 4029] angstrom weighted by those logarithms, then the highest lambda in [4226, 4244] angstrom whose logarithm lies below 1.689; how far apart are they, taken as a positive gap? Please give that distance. 213.7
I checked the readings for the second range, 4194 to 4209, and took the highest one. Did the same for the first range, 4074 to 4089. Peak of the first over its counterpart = 1.08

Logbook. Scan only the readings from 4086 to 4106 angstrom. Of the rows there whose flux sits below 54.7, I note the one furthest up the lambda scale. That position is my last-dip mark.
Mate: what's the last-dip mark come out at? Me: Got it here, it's 4105.0 angstrom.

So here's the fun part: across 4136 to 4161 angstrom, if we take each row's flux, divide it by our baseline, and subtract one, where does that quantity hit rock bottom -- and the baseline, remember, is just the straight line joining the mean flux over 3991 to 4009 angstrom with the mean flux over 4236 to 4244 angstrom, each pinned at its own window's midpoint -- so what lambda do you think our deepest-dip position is 4142.5 angstrom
